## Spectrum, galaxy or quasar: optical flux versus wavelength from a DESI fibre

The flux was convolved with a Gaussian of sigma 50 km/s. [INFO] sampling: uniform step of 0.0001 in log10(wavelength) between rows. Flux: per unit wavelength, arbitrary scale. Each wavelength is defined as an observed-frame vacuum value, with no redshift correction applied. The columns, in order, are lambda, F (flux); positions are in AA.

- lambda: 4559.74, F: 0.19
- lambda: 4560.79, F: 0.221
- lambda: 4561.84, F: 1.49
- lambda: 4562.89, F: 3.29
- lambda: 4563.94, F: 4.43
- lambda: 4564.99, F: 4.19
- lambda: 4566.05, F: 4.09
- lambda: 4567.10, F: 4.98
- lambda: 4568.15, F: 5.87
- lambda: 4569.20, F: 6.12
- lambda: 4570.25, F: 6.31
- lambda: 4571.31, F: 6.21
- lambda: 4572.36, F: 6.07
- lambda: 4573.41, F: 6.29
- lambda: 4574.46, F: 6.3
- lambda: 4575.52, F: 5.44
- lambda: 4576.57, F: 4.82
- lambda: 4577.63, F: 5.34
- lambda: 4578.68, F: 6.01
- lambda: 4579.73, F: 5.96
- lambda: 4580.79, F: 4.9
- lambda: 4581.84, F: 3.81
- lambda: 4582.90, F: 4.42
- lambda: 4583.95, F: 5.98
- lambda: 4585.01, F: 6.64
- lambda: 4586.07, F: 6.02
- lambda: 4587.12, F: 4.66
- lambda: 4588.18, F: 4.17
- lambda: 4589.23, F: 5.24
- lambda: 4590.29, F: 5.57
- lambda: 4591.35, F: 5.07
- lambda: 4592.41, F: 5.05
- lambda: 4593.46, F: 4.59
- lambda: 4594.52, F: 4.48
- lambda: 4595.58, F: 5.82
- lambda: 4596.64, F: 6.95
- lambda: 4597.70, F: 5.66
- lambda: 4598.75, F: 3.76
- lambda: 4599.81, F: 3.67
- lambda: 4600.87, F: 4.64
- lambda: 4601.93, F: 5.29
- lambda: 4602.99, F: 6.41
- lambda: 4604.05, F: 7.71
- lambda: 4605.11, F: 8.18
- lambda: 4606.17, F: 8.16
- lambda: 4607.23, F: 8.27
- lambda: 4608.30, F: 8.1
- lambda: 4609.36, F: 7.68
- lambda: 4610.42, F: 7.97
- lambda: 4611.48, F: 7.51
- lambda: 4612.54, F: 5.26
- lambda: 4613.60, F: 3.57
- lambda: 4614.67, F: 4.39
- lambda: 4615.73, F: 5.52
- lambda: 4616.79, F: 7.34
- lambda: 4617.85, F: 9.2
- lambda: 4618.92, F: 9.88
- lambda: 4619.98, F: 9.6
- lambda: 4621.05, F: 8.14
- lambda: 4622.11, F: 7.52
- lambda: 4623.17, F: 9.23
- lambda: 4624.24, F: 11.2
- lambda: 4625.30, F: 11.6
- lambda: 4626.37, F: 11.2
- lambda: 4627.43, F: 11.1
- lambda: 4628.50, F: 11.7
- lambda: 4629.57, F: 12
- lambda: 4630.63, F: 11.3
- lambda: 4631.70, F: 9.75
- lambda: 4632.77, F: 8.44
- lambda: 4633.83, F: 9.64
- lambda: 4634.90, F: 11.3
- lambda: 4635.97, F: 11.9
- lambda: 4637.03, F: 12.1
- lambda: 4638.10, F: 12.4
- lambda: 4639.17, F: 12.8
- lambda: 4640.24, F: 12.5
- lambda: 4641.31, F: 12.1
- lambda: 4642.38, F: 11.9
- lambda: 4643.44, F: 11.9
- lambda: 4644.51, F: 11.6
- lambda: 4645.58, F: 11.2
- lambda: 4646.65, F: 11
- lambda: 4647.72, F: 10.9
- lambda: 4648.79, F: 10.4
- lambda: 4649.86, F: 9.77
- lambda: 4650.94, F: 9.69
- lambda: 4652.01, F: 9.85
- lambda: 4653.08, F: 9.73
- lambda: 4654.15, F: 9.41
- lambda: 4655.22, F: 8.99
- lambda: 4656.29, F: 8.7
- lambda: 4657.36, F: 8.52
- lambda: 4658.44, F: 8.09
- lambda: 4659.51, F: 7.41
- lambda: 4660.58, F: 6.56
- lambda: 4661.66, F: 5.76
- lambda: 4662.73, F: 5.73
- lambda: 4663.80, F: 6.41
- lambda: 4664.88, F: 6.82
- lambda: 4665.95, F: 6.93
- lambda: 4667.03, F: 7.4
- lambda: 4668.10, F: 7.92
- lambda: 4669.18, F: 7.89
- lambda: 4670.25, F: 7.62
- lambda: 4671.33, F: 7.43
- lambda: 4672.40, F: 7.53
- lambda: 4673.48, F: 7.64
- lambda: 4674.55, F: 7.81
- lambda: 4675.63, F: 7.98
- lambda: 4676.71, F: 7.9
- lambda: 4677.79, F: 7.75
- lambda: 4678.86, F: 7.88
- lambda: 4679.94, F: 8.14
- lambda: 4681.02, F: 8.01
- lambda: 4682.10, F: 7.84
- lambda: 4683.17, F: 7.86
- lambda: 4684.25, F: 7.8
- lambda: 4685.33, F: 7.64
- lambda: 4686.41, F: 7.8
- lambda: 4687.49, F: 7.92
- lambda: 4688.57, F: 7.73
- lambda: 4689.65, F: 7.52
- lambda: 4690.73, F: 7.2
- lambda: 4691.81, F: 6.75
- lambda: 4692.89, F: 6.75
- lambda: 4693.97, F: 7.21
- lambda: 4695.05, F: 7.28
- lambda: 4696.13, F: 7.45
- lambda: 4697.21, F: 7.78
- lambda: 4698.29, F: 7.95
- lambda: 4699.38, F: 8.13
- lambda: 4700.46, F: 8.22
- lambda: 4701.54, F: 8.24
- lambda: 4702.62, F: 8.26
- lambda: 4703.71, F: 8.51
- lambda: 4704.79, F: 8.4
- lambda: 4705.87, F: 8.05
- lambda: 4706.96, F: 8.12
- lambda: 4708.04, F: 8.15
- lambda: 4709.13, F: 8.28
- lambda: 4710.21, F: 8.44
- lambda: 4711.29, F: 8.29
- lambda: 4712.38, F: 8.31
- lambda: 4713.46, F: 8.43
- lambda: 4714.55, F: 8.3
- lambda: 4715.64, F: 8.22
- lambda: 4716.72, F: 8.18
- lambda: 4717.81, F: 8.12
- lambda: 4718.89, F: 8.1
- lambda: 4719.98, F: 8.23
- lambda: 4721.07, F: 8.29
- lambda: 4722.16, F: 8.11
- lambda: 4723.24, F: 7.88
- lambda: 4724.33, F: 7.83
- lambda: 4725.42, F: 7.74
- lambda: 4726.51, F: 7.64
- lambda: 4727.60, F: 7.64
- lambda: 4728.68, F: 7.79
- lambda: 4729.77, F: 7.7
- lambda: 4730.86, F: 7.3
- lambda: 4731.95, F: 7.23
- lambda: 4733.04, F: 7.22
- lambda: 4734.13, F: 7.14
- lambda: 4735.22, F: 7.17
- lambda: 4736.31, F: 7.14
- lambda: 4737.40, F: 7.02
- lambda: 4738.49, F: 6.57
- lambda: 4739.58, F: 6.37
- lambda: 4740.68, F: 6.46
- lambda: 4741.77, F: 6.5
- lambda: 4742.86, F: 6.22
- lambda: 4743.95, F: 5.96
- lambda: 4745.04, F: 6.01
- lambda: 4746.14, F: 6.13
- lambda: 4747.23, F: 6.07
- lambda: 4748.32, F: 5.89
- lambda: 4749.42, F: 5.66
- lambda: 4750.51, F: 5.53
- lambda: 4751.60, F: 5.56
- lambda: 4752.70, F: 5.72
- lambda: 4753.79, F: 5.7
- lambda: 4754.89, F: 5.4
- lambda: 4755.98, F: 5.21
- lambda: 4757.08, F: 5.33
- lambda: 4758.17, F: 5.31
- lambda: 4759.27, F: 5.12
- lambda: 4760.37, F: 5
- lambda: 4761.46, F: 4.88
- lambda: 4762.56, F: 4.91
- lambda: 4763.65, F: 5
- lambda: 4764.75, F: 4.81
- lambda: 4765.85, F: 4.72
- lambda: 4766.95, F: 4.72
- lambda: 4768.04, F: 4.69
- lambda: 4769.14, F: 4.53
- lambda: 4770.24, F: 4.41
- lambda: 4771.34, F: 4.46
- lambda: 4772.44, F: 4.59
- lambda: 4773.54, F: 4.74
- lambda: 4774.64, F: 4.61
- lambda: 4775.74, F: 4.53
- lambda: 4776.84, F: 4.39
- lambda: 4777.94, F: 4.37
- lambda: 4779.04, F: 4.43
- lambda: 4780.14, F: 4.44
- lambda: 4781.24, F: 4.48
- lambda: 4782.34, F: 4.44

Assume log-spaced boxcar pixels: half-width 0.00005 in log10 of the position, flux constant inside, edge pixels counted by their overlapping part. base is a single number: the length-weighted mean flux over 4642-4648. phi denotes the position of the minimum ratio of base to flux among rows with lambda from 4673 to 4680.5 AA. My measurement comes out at 4679.94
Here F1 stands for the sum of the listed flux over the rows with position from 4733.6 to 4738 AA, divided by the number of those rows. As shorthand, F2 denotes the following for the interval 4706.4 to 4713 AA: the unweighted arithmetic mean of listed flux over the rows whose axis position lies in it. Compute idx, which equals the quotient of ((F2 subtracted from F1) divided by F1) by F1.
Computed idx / -0.02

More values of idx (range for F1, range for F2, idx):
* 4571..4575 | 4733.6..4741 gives -0.02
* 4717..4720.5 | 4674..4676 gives 0.00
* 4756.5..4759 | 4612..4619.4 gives -0.04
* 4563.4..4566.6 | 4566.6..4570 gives -0.08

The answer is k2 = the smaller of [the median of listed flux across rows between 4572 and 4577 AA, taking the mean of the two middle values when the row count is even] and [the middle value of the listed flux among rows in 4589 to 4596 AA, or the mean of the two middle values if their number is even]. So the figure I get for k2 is 5.1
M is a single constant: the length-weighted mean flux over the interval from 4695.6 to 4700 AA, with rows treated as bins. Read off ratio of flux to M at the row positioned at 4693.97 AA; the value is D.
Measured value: 0.92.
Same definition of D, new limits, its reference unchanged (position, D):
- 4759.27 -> 0.65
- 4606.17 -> 1.04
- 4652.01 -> 1.26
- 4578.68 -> 0.77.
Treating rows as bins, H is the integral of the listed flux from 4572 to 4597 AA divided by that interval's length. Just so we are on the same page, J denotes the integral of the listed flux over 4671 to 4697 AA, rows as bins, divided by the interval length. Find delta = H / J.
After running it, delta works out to 0.71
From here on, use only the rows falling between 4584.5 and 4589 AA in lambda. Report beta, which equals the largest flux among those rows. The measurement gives 6.64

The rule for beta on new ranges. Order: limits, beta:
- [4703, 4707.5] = 8.51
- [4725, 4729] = 7.79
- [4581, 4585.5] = 6.64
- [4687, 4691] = 7.92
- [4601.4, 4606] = 8.18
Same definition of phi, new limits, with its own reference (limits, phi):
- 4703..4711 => 4703.71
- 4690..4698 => 4697.21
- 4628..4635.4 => 4629.57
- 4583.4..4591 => 4585.01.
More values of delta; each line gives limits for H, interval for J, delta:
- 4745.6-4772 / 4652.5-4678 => 0.68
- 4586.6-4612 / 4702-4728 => 0.74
